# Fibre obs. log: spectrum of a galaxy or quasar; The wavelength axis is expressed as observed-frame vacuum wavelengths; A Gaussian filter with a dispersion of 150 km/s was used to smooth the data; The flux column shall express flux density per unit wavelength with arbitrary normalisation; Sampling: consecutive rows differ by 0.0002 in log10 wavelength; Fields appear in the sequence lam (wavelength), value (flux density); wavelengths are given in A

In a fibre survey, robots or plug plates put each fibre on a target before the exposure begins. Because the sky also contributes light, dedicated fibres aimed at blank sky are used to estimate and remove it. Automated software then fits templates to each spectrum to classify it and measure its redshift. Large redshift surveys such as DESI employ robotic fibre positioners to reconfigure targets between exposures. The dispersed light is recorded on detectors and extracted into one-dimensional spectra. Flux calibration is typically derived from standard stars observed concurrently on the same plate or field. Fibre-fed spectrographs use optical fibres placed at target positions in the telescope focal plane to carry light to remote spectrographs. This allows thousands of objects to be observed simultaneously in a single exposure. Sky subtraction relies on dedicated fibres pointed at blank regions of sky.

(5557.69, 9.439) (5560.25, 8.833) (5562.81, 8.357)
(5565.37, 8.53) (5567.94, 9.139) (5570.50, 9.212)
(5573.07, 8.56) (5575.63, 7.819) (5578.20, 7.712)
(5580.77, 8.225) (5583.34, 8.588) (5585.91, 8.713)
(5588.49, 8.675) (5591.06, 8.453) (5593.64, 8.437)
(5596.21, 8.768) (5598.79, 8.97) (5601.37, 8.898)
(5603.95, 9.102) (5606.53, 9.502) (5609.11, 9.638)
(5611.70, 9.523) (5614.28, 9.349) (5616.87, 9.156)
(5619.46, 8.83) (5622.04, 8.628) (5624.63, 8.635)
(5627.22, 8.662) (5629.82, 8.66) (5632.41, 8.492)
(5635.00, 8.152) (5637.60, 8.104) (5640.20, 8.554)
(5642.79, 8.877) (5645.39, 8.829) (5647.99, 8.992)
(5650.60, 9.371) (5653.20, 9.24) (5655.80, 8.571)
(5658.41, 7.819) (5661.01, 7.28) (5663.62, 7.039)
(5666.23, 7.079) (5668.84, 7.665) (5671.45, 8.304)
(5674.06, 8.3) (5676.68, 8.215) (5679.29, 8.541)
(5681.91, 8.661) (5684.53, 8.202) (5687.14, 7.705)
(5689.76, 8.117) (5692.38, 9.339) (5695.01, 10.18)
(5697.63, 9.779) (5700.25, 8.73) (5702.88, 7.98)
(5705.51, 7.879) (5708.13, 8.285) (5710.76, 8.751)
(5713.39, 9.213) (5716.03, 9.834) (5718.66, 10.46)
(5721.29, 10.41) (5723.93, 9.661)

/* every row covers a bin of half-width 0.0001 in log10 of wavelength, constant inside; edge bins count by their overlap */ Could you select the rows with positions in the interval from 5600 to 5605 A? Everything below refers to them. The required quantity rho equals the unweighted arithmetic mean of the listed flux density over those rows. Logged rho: 9.00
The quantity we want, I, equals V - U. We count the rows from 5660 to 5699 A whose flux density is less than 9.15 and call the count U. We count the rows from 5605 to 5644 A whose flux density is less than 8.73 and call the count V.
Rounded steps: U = 12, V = 8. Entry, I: -4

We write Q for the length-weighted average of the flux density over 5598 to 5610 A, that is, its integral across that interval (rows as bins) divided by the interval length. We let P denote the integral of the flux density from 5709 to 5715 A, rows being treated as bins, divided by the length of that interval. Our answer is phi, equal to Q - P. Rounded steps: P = 8.96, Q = 9.2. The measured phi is 0.26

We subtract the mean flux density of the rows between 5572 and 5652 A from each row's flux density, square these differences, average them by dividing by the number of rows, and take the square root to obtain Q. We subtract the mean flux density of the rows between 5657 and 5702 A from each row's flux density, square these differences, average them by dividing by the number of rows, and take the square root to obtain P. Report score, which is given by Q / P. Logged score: 0.5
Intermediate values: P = 0.9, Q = 0.46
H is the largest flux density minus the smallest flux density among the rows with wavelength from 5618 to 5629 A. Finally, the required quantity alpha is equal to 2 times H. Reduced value 0.4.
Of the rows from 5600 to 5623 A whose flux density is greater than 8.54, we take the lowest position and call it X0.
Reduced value 5601.37 A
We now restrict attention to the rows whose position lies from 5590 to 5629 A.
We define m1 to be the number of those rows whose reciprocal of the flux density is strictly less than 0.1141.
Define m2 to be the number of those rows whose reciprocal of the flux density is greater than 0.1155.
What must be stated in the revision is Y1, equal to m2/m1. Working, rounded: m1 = 10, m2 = 4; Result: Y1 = 0.40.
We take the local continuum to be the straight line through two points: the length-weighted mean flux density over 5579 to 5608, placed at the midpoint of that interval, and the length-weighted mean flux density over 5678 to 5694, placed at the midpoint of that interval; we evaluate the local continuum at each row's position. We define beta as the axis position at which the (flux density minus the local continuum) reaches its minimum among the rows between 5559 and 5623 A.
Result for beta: 5578.20 A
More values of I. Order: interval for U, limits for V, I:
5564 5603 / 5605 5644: -6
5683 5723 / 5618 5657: 1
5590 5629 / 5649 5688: 3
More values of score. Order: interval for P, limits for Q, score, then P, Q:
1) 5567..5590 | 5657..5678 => 1.0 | 0.5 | 0.50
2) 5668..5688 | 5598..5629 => 1.0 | 0.3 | 0.35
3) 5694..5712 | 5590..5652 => 0.5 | 0.8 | 0.41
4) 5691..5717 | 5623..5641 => 0.3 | 0.8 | 0.22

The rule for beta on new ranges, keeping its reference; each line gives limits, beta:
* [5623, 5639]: 5637.60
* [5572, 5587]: 5578.20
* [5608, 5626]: 5622.04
